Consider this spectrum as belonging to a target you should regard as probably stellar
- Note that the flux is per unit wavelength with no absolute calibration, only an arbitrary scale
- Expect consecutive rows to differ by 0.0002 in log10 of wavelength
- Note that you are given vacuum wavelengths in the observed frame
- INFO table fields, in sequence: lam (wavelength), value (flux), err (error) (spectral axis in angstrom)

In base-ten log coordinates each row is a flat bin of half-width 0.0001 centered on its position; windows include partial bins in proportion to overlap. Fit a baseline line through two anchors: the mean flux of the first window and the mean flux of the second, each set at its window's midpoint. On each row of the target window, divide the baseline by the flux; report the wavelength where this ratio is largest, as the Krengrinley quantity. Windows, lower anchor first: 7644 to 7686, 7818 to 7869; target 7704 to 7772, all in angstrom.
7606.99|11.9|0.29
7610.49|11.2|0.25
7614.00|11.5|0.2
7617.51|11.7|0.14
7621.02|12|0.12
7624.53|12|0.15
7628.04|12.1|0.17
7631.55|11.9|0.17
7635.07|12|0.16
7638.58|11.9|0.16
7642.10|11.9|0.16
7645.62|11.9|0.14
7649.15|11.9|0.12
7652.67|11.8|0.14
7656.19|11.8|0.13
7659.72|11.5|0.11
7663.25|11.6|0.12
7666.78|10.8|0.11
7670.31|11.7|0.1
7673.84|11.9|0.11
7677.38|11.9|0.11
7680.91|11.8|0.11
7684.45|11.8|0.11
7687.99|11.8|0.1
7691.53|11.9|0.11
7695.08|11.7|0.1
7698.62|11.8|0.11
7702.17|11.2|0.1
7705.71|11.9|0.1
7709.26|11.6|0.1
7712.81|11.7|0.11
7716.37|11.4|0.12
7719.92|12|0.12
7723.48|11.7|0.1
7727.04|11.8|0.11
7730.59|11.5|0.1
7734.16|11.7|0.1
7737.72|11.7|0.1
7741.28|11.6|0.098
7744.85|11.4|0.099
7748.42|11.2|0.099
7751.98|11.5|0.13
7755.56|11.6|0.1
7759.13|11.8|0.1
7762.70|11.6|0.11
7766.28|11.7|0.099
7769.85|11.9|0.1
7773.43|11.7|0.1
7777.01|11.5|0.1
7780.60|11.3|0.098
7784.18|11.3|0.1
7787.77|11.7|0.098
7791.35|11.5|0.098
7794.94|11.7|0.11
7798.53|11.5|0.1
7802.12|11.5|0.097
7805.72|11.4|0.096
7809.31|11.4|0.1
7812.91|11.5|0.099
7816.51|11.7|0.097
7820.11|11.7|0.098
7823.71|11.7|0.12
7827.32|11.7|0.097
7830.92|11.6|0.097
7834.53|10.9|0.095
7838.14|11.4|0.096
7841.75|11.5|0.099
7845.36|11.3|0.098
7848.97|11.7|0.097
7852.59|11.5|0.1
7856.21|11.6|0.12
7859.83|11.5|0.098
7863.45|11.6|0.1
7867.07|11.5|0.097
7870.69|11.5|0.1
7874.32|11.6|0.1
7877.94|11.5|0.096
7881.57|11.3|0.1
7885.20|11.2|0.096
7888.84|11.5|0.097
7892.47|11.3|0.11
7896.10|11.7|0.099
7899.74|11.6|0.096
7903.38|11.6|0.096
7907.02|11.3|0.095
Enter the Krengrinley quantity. 7748.42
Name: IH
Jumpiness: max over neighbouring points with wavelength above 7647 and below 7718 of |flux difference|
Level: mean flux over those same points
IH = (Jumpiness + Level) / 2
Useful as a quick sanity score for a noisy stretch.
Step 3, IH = 6.29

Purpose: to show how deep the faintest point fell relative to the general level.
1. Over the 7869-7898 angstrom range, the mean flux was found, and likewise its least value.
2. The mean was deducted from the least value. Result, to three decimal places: -0.250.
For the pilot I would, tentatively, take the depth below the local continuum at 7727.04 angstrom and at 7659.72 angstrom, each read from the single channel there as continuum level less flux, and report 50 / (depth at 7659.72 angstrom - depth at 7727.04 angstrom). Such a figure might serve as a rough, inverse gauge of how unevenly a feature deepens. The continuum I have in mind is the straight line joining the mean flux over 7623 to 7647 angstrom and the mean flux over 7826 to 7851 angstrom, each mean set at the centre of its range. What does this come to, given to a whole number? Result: 106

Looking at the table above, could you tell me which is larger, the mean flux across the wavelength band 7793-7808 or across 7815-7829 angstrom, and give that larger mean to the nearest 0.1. 11.7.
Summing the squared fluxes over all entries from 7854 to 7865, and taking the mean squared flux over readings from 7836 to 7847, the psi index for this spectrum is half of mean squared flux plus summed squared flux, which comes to 266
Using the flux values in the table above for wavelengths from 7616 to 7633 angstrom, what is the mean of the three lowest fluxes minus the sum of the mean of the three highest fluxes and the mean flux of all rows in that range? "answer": -12.1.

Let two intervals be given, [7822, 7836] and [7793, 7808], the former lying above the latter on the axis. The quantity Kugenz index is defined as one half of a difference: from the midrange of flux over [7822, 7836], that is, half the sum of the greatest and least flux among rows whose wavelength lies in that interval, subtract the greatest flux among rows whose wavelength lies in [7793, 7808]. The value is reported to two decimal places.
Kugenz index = -0.20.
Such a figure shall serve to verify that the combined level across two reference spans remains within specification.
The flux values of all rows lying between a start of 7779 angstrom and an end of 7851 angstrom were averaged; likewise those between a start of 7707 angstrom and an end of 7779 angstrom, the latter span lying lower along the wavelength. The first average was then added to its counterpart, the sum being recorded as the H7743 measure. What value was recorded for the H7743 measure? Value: 23.13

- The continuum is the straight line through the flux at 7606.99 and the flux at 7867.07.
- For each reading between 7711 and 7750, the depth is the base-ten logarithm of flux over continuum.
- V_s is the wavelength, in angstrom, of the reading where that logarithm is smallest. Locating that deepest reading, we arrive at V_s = 7748.42 angstrom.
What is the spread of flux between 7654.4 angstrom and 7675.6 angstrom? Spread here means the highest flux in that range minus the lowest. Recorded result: 1.1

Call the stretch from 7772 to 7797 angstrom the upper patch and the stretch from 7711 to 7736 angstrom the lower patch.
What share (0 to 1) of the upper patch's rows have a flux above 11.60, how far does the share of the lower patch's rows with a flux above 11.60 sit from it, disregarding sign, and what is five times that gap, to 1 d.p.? 1.4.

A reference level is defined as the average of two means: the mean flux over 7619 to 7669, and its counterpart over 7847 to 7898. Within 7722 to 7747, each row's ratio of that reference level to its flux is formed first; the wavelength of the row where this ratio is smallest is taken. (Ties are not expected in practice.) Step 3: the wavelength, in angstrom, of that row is 7727.04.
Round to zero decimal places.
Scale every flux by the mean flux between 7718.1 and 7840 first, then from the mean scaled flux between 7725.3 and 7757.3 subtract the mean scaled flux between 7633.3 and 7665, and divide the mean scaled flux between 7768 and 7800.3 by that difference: -45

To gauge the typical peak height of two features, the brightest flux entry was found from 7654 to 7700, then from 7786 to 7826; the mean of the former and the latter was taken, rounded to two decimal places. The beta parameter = 11.80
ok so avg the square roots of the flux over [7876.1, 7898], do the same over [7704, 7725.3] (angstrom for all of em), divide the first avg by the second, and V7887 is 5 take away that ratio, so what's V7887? 4.01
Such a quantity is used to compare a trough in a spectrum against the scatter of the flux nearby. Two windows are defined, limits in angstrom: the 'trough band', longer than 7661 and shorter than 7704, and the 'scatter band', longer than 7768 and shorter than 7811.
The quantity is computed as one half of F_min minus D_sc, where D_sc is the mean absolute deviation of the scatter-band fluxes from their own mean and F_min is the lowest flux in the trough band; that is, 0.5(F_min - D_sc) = 5.328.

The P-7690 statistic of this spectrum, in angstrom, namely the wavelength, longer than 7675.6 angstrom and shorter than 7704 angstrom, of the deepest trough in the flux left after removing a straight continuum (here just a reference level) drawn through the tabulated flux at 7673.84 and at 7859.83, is 7702.17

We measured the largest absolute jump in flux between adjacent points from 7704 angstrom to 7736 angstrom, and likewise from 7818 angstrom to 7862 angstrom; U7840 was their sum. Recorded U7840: 1.30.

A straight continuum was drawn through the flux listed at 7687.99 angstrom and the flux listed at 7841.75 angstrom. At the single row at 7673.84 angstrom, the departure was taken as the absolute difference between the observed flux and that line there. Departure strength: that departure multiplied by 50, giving 4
